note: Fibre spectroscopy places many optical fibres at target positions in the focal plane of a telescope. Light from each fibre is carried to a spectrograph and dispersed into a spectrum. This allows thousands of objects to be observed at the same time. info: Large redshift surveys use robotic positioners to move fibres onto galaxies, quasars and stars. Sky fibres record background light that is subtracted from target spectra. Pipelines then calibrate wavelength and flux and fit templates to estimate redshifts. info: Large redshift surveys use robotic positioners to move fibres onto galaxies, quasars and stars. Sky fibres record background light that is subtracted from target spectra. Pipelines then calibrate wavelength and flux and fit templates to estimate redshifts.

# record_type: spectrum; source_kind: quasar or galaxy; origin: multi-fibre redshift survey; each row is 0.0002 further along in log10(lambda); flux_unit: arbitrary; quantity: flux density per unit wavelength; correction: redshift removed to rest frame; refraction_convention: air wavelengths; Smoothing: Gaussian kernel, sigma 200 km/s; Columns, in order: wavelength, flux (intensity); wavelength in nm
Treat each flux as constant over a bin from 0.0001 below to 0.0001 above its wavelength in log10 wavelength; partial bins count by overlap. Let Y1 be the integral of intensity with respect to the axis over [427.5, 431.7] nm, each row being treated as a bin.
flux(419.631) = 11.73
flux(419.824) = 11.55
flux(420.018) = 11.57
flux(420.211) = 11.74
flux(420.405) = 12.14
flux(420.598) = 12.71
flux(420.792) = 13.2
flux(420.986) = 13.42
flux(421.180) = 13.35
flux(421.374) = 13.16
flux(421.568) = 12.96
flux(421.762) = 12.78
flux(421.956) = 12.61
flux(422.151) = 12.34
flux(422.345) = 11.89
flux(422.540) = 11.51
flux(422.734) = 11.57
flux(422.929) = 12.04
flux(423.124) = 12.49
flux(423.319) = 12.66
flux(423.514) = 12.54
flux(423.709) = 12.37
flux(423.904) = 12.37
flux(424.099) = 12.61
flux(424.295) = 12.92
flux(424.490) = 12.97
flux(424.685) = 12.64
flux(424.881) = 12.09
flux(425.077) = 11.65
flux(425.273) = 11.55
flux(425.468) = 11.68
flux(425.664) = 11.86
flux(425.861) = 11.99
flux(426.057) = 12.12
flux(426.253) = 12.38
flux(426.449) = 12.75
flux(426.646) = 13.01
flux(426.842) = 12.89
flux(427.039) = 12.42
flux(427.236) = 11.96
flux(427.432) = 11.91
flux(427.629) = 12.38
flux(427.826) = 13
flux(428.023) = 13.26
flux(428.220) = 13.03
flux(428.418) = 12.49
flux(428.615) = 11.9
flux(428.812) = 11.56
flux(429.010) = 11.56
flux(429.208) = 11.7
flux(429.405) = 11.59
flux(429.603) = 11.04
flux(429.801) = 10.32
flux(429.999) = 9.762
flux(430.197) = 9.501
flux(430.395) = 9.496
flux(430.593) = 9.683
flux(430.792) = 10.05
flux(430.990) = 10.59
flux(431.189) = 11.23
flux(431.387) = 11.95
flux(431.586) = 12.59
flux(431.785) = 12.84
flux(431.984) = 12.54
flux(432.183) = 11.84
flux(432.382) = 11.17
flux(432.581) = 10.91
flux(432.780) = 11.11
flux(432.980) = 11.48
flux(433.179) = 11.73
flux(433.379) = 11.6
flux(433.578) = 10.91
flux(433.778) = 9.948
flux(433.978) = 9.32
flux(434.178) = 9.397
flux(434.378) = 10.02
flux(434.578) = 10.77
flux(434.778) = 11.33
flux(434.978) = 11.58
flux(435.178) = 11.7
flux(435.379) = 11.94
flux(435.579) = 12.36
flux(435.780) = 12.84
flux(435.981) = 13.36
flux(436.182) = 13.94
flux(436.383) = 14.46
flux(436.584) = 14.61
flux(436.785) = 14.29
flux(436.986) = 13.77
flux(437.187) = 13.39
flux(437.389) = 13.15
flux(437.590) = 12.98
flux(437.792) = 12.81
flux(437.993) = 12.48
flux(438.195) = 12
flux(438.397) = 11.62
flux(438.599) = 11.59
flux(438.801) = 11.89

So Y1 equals 47.8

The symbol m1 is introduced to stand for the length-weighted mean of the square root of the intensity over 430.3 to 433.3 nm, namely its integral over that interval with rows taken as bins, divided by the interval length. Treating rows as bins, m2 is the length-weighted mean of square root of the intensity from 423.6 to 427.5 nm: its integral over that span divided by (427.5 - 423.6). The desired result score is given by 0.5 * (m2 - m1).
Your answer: 0.08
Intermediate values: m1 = 3.36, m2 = 3.51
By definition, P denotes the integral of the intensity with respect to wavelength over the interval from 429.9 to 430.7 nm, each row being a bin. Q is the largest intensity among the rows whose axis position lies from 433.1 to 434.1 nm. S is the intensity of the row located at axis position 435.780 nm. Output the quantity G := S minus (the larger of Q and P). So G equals 1.1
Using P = 8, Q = 11.73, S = 12.84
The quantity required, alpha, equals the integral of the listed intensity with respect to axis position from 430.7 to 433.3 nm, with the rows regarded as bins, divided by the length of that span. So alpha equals 11.5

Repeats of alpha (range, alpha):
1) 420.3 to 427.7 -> 12.4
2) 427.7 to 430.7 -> 11.3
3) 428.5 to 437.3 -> 11.6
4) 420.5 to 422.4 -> 12.9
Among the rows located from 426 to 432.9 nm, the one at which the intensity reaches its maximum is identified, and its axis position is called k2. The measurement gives 428.023 nm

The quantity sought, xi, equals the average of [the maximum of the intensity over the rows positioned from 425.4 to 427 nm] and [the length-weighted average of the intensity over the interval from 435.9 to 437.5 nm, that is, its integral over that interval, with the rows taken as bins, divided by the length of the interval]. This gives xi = 13.4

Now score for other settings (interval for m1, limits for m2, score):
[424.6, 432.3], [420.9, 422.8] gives 0.06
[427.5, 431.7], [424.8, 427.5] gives 0.06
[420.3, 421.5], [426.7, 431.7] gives -0.11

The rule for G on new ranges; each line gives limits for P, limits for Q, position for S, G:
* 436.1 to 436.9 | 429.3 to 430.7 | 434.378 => -1.6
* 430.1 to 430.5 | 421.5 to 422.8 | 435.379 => -1.0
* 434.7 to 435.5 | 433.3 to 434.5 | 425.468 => 0.1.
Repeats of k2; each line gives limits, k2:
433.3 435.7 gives 435.579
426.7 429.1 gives 428.023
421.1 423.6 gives 421.180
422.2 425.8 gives 424.490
